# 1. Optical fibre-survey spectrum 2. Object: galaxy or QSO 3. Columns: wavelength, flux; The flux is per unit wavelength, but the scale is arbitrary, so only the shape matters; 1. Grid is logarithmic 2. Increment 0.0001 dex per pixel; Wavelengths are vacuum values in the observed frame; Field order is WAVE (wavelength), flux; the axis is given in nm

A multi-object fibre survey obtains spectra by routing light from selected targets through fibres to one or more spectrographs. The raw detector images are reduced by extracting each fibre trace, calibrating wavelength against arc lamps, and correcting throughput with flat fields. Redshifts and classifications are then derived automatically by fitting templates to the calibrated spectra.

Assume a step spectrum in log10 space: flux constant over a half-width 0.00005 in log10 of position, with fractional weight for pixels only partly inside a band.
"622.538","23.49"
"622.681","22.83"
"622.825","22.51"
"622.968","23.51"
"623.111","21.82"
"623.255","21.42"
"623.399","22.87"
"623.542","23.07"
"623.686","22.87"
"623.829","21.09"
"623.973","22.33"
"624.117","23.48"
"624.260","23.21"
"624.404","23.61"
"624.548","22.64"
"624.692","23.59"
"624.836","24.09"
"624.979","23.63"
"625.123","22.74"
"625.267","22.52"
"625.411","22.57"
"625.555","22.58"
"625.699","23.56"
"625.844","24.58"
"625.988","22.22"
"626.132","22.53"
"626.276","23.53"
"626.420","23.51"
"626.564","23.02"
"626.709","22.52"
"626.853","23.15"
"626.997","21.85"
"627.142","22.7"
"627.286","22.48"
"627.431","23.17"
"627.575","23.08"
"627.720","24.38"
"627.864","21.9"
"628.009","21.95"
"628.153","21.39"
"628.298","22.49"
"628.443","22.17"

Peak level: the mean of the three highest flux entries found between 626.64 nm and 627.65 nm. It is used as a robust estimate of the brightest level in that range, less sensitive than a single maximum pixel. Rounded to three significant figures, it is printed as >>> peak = 23.1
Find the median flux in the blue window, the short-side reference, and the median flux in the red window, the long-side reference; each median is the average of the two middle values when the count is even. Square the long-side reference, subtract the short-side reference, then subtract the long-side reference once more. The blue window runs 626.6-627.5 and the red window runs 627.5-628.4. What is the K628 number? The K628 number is 449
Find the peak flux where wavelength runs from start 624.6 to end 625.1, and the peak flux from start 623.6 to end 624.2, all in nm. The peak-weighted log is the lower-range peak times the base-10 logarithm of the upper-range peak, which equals 32.4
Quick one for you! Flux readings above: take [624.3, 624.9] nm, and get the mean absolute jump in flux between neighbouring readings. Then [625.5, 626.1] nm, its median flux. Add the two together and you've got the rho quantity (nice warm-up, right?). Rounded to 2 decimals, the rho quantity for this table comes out 23.88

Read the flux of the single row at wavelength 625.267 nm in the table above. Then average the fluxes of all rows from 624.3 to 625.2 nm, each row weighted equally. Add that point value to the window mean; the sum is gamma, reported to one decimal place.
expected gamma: 45.9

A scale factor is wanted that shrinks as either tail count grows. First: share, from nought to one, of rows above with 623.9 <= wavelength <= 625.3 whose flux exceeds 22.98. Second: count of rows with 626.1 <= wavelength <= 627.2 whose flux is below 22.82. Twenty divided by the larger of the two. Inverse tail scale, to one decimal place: 5.0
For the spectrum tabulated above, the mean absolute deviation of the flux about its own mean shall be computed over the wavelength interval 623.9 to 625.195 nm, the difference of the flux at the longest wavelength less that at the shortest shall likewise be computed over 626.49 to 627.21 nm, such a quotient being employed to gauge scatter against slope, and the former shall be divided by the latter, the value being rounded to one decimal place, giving -1.5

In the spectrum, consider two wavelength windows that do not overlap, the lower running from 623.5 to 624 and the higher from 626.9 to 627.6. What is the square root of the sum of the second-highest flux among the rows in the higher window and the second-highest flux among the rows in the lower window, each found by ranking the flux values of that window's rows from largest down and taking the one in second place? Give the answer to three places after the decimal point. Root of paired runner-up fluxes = 6.779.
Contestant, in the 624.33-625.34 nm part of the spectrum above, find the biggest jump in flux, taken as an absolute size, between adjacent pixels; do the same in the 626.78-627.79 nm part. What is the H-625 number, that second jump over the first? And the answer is 1.3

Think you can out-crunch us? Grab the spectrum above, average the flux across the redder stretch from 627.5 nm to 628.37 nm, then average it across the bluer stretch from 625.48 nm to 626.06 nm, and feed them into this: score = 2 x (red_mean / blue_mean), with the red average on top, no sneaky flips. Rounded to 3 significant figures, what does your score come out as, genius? 1.94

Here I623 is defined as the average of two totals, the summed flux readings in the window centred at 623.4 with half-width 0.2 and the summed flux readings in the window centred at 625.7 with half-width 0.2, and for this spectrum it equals 69.0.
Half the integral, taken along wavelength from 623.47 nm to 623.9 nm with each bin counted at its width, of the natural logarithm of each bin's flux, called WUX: 0.669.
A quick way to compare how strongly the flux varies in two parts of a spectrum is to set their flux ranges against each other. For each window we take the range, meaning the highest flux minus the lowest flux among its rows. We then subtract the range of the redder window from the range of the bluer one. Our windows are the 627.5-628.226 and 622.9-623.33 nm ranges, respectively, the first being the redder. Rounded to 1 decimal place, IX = -0.9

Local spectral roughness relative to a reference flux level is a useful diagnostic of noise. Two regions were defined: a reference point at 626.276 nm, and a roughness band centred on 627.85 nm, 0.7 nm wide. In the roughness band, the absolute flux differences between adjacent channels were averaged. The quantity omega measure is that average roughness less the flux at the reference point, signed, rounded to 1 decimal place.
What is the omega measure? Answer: -22.4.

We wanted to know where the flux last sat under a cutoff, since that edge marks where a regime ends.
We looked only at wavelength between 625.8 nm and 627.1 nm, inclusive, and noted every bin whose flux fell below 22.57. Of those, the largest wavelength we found 626.997 nm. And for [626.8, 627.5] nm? 627.286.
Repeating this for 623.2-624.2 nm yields 623.973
